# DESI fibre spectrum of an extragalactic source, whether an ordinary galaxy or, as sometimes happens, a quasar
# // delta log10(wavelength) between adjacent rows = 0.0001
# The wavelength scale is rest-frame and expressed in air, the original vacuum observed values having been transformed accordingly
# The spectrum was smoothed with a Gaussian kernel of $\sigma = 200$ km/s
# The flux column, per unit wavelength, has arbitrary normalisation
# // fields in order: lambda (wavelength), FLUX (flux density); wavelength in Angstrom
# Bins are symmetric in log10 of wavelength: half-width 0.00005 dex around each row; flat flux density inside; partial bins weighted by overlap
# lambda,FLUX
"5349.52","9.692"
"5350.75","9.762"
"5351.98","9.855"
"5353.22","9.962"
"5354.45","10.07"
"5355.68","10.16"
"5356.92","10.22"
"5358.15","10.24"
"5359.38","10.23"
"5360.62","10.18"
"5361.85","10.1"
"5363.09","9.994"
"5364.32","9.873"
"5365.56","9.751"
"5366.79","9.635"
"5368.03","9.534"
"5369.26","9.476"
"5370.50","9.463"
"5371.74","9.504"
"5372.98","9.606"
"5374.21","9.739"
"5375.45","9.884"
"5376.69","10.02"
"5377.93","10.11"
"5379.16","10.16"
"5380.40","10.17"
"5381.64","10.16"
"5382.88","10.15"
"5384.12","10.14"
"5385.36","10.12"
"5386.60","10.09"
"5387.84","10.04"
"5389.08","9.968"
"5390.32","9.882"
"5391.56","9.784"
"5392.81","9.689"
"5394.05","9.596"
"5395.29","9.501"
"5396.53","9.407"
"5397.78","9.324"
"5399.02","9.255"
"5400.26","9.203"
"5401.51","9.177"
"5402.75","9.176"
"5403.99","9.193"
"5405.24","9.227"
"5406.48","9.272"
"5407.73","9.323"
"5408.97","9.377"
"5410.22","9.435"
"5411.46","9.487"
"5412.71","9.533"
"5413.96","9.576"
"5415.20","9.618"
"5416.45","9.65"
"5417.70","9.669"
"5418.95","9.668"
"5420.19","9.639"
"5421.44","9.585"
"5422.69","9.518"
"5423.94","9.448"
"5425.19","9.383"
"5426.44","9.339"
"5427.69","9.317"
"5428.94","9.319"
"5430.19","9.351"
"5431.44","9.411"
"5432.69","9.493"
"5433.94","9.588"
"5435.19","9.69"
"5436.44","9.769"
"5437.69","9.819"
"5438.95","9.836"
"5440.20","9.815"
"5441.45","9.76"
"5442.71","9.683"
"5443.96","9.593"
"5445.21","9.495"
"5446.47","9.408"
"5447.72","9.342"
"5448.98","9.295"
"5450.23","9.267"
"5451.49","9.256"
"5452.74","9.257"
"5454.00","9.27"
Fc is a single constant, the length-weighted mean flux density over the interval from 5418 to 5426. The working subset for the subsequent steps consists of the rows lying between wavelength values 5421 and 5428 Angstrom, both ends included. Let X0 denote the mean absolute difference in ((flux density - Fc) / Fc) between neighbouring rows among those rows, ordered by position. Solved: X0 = 0.006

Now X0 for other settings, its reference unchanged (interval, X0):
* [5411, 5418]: 0.004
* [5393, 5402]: 0.007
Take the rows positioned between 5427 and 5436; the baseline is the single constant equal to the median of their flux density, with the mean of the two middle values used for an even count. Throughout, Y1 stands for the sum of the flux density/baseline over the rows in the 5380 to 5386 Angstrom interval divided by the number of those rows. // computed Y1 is 1.08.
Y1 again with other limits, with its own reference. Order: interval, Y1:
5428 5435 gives 1.00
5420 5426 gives 1.01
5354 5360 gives 1.08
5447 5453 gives 0.99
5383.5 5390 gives 1.07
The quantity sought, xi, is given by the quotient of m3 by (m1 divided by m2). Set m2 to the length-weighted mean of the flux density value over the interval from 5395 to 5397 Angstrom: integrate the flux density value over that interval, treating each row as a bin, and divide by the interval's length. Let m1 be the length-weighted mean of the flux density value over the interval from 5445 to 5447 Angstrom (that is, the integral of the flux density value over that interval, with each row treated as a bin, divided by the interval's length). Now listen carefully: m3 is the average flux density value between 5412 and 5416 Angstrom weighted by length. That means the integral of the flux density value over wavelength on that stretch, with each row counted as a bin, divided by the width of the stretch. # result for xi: 9.61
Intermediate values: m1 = 9.4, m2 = 9.5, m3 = 9.6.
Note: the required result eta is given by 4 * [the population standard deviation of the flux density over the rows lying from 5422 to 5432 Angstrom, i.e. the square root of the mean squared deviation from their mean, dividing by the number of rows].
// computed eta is 0.26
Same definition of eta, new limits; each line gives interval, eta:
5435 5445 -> 0.31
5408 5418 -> 0.39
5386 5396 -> 0.80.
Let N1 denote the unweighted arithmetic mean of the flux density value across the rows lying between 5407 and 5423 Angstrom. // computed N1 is 9.54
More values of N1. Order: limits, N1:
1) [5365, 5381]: 9.77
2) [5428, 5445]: 9.63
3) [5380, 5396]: 9.95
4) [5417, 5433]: 9.47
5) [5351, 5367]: 10.02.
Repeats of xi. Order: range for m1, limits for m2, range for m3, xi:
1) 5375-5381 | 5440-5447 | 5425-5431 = 8.91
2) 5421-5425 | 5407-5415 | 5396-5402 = 9.24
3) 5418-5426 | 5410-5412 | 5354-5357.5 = 10.09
